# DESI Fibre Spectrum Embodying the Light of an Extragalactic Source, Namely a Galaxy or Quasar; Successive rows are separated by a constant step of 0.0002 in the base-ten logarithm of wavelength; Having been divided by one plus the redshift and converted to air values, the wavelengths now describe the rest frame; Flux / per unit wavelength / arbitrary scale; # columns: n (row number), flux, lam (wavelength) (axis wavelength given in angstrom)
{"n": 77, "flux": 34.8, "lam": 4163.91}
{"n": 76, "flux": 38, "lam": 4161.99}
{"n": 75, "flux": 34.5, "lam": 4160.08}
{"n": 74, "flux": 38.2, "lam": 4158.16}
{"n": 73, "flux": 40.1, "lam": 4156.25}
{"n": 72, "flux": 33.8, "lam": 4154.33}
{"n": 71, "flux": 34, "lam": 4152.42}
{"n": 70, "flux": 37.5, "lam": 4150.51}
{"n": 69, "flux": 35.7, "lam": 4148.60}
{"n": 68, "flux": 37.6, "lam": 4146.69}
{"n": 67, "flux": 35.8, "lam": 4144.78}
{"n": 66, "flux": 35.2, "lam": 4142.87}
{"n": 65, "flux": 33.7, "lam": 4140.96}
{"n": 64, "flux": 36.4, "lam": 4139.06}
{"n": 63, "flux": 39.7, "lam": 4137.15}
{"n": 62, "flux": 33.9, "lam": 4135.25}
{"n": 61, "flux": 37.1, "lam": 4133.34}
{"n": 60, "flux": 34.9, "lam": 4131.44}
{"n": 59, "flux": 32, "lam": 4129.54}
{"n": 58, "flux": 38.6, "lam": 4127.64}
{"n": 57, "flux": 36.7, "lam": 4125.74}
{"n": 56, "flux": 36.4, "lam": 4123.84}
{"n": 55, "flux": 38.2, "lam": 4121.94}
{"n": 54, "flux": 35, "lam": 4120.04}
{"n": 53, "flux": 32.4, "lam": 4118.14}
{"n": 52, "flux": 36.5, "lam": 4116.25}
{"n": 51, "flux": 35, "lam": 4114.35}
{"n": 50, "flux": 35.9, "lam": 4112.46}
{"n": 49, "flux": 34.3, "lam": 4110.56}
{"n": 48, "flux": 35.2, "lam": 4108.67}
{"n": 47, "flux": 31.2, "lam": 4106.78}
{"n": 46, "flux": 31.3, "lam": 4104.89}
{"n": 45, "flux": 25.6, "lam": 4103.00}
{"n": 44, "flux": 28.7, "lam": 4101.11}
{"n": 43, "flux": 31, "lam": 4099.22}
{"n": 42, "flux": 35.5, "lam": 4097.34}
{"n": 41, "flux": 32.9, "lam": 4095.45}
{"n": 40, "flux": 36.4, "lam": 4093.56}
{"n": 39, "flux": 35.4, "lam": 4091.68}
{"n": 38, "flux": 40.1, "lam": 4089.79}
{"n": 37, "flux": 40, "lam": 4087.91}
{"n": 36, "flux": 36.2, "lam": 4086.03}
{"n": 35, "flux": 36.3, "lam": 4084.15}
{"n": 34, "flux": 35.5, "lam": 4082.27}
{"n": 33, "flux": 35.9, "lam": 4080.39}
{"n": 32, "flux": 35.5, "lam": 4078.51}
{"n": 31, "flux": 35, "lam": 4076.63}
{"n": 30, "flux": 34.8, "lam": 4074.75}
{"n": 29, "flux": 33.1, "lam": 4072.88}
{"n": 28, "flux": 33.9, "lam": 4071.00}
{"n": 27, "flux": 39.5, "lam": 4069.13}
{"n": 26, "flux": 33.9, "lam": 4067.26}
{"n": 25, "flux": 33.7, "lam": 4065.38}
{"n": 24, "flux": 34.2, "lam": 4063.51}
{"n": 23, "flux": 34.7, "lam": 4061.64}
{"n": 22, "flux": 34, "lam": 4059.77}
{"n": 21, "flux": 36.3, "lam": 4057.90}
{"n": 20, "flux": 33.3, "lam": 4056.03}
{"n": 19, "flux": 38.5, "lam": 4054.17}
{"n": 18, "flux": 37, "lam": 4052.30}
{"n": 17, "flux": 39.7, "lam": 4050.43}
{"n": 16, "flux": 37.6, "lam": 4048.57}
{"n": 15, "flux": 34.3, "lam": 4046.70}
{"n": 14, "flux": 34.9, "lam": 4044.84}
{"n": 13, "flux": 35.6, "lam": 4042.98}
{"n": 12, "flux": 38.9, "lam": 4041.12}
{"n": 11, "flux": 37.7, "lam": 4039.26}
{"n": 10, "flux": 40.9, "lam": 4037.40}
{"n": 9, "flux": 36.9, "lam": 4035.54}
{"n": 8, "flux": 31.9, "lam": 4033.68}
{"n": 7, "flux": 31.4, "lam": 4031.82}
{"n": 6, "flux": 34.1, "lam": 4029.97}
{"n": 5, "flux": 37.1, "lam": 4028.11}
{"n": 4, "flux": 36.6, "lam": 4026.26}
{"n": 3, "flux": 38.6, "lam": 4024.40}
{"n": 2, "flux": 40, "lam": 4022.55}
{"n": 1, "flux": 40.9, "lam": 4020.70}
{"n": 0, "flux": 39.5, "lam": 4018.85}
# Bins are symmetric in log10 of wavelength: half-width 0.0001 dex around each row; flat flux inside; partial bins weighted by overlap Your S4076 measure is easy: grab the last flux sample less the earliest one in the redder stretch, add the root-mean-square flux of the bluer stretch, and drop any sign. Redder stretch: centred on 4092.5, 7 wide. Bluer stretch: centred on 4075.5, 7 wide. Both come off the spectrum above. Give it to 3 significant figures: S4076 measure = 27.4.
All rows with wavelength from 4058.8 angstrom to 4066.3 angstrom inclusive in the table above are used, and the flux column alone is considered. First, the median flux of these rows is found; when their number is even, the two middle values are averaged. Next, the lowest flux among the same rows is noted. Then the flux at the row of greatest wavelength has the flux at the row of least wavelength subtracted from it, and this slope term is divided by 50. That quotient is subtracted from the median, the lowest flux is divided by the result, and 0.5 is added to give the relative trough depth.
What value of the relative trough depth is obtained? 1.49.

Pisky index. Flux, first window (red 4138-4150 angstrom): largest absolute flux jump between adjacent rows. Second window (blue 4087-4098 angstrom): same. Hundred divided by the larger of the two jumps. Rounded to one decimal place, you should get 21.3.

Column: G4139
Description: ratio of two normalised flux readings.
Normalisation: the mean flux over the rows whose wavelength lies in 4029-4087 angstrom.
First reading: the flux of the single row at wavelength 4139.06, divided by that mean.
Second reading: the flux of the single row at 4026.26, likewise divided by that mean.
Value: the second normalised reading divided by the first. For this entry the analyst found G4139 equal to 1.01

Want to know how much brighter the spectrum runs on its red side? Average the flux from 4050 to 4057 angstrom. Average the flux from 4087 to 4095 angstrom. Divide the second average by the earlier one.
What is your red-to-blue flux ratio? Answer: 1.02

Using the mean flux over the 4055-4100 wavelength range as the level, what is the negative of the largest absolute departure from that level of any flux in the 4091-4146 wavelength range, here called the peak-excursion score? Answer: -9.7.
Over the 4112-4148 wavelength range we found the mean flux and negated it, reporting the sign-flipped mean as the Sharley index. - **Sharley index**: -35.8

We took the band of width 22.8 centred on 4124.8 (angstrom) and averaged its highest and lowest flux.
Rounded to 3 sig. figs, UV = 35.3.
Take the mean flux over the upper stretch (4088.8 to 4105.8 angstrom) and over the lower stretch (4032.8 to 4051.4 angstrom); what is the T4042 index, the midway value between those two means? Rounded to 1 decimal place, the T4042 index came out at 34.9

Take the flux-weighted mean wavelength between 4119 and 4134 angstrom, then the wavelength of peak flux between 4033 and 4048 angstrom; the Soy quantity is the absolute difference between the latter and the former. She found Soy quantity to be 89.2 angstrom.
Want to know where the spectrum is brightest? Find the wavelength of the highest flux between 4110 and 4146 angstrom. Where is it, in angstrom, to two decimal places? 4137.15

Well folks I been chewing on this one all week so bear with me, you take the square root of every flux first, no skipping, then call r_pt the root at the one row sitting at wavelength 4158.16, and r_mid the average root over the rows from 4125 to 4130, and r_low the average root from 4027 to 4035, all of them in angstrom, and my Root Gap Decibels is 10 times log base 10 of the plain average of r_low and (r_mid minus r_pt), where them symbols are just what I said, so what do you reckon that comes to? 4.5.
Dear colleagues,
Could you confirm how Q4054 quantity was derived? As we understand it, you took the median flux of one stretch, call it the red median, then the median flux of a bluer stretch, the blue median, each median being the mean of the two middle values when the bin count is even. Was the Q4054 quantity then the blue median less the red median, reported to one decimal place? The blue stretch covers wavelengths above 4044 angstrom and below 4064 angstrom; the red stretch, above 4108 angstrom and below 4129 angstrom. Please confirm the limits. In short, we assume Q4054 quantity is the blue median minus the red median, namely -1.0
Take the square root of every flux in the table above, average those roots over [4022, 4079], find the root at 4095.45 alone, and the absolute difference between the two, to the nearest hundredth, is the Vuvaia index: 0.25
